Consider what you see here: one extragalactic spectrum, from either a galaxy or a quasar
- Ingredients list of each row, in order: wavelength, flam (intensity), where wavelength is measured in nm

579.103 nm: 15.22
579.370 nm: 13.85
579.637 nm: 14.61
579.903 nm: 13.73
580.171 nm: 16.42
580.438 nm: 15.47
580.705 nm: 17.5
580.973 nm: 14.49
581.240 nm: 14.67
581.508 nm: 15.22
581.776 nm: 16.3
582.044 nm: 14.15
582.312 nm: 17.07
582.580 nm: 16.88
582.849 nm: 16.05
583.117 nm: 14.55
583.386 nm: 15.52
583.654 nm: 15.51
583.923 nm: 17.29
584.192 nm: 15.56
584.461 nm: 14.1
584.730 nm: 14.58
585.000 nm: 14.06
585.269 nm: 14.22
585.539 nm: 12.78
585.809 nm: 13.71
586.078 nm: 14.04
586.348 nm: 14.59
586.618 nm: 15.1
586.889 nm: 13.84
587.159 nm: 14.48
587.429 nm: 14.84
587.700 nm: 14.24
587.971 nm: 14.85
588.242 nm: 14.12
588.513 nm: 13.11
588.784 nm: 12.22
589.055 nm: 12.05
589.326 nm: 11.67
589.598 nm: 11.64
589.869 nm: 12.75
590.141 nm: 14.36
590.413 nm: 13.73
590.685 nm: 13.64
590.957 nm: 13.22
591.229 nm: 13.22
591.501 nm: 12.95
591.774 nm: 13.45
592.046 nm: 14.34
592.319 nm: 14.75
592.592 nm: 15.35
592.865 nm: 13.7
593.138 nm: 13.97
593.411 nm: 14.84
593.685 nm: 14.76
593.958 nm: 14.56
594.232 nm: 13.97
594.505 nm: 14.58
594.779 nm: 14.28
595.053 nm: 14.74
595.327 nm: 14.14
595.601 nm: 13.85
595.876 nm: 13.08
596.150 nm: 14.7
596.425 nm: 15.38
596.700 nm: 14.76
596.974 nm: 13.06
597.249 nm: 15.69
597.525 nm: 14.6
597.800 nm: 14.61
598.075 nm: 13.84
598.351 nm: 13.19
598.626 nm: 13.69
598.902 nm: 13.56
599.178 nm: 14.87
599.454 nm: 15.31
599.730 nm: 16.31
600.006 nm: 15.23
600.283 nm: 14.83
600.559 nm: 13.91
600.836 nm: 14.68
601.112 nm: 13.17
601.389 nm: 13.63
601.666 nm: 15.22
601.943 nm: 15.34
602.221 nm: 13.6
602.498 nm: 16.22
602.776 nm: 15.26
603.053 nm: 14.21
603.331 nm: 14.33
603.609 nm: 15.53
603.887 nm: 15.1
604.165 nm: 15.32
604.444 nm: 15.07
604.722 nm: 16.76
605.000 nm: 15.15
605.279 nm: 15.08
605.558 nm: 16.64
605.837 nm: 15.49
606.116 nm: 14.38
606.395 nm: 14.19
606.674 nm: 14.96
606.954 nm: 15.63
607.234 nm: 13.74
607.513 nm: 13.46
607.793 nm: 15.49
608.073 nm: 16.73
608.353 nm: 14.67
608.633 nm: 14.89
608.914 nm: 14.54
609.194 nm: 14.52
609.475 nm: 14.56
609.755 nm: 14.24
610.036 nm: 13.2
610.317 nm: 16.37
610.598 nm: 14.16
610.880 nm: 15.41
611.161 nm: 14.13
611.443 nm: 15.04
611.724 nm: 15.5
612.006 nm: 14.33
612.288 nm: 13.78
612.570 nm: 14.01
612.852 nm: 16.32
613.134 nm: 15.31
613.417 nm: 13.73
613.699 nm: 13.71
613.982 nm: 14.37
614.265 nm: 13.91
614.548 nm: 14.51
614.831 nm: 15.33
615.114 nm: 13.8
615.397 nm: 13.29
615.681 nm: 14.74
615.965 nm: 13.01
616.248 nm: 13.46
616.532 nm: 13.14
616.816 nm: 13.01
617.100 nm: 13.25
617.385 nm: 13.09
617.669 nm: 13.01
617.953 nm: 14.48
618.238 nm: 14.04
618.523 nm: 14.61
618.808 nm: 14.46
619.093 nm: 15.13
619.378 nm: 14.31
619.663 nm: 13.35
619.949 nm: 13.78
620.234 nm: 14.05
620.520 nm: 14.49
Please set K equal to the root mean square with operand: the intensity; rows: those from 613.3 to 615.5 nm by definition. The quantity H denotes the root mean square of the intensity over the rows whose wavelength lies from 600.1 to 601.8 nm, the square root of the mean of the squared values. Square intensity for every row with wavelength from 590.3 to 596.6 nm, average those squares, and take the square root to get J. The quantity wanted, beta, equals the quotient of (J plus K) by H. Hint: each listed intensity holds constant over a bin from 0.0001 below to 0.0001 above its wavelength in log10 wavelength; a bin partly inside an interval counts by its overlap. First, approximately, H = 14.3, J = 14.16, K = 14.1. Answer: 1.981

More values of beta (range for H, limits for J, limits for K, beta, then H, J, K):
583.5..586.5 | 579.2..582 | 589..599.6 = 2.001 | 14.6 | 15.27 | 14.0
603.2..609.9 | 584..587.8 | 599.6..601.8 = 1.925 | 15.0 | 14.31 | 14.7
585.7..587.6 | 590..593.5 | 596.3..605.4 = 1.999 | 14.4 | 13.98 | 14.8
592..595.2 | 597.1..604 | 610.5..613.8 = 2.022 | 14.5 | 14.66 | 14.6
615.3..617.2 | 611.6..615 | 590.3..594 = 2.133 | 13.4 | 14.59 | 14.1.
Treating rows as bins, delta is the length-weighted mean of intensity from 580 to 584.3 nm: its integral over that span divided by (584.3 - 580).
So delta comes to 15.8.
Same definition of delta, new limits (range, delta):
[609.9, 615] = 14.6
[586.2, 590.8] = 13.6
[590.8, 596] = 14.1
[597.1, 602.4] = 14.5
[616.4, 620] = 13.8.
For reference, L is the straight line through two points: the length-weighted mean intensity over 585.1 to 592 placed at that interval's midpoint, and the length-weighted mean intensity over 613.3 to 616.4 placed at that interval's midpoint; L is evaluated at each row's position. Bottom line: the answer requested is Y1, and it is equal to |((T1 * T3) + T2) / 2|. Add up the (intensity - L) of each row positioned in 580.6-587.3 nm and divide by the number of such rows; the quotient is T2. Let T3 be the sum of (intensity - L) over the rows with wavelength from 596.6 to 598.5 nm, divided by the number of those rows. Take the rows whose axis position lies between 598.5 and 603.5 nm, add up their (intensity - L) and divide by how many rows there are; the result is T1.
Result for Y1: 1.01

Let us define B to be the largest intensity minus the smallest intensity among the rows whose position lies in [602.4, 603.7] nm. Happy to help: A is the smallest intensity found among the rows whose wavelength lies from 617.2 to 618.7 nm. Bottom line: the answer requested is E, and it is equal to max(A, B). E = 13.0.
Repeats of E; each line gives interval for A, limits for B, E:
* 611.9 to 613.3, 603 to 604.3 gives 13.8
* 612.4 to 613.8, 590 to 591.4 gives 13.7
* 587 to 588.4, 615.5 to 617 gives 14.1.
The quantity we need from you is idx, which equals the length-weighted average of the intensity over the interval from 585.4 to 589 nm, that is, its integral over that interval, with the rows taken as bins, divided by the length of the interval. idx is 13.9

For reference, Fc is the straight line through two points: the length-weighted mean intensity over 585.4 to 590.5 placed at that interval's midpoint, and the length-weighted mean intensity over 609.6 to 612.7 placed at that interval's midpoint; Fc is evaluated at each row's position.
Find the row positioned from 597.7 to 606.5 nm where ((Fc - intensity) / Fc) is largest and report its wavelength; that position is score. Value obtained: 601.112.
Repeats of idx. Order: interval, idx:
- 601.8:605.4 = 15.2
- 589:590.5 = 12.7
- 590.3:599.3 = 14.2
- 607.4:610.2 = 14.7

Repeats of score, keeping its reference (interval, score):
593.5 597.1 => 596.974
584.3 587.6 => 585.539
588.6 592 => 589.598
